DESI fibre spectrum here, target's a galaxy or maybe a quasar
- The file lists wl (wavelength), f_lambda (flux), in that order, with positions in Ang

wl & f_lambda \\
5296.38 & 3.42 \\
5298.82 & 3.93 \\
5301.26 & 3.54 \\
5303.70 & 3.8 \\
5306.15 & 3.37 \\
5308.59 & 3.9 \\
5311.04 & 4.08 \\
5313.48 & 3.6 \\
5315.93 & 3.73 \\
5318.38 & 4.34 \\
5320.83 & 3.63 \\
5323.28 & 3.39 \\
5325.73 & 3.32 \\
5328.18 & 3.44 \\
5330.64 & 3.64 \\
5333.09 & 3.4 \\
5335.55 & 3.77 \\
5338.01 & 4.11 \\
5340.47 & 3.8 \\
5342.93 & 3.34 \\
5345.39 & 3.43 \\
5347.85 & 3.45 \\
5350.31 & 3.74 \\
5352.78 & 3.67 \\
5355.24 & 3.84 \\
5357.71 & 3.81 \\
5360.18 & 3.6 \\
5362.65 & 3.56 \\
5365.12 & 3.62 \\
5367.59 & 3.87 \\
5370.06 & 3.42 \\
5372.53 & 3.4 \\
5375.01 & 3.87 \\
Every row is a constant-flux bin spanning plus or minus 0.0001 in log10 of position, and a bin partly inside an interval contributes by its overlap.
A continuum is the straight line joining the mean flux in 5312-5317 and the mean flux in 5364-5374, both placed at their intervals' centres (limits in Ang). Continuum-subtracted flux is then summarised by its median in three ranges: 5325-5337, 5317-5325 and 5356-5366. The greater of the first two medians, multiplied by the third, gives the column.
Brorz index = -0.001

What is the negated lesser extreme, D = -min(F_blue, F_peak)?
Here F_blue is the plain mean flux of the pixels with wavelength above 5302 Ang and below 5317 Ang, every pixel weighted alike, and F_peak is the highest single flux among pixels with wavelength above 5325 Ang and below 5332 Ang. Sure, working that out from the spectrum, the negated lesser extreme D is -3.64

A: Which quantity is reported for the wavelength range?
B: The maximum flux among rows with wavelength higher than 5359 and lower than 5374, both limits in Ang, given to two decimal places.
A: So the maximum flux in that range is 3.87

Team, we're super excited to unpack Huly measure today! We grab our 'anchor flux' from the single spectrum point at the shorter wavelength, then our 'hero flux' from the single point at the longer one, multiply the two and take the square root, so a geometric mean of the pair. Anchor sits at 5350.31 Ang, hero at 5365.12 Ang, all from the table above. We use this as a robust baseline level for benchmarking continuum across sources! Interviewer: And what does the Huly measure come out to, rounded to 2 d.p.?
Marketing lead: 3.68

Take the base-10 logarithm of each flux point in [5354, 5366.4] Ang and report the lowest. 0.551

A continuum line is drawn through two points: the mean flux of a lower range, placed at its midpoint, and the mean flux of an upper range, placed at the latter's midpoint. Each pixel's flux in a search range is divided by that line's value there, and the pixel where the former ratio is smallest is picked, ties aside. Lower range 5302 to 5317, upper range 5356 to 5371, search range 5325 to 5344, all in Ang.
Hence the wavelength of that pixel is 5325.73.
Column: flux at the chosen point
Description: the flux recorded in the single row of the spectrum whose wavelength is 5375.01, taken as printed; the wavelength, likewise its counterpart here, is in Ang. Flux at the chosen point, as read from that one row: 3.87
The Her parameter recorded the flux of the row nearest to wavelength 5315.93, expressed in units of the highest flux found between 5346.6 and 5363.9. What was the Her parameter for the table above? 0.97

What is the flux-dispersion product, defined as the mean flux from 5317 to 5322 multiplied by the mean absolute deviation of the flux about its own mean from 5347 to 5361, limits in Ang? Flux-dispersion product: 0.44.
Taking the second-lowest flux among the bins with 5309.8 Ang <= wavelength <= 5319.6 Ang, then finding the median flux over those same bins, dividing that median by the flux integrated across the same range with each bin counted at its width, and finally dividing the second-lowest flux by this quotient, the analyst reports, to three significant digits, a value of 36.8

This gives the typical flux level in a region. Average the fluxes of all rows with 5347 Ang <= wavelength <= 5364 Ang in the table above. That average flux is 3.67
